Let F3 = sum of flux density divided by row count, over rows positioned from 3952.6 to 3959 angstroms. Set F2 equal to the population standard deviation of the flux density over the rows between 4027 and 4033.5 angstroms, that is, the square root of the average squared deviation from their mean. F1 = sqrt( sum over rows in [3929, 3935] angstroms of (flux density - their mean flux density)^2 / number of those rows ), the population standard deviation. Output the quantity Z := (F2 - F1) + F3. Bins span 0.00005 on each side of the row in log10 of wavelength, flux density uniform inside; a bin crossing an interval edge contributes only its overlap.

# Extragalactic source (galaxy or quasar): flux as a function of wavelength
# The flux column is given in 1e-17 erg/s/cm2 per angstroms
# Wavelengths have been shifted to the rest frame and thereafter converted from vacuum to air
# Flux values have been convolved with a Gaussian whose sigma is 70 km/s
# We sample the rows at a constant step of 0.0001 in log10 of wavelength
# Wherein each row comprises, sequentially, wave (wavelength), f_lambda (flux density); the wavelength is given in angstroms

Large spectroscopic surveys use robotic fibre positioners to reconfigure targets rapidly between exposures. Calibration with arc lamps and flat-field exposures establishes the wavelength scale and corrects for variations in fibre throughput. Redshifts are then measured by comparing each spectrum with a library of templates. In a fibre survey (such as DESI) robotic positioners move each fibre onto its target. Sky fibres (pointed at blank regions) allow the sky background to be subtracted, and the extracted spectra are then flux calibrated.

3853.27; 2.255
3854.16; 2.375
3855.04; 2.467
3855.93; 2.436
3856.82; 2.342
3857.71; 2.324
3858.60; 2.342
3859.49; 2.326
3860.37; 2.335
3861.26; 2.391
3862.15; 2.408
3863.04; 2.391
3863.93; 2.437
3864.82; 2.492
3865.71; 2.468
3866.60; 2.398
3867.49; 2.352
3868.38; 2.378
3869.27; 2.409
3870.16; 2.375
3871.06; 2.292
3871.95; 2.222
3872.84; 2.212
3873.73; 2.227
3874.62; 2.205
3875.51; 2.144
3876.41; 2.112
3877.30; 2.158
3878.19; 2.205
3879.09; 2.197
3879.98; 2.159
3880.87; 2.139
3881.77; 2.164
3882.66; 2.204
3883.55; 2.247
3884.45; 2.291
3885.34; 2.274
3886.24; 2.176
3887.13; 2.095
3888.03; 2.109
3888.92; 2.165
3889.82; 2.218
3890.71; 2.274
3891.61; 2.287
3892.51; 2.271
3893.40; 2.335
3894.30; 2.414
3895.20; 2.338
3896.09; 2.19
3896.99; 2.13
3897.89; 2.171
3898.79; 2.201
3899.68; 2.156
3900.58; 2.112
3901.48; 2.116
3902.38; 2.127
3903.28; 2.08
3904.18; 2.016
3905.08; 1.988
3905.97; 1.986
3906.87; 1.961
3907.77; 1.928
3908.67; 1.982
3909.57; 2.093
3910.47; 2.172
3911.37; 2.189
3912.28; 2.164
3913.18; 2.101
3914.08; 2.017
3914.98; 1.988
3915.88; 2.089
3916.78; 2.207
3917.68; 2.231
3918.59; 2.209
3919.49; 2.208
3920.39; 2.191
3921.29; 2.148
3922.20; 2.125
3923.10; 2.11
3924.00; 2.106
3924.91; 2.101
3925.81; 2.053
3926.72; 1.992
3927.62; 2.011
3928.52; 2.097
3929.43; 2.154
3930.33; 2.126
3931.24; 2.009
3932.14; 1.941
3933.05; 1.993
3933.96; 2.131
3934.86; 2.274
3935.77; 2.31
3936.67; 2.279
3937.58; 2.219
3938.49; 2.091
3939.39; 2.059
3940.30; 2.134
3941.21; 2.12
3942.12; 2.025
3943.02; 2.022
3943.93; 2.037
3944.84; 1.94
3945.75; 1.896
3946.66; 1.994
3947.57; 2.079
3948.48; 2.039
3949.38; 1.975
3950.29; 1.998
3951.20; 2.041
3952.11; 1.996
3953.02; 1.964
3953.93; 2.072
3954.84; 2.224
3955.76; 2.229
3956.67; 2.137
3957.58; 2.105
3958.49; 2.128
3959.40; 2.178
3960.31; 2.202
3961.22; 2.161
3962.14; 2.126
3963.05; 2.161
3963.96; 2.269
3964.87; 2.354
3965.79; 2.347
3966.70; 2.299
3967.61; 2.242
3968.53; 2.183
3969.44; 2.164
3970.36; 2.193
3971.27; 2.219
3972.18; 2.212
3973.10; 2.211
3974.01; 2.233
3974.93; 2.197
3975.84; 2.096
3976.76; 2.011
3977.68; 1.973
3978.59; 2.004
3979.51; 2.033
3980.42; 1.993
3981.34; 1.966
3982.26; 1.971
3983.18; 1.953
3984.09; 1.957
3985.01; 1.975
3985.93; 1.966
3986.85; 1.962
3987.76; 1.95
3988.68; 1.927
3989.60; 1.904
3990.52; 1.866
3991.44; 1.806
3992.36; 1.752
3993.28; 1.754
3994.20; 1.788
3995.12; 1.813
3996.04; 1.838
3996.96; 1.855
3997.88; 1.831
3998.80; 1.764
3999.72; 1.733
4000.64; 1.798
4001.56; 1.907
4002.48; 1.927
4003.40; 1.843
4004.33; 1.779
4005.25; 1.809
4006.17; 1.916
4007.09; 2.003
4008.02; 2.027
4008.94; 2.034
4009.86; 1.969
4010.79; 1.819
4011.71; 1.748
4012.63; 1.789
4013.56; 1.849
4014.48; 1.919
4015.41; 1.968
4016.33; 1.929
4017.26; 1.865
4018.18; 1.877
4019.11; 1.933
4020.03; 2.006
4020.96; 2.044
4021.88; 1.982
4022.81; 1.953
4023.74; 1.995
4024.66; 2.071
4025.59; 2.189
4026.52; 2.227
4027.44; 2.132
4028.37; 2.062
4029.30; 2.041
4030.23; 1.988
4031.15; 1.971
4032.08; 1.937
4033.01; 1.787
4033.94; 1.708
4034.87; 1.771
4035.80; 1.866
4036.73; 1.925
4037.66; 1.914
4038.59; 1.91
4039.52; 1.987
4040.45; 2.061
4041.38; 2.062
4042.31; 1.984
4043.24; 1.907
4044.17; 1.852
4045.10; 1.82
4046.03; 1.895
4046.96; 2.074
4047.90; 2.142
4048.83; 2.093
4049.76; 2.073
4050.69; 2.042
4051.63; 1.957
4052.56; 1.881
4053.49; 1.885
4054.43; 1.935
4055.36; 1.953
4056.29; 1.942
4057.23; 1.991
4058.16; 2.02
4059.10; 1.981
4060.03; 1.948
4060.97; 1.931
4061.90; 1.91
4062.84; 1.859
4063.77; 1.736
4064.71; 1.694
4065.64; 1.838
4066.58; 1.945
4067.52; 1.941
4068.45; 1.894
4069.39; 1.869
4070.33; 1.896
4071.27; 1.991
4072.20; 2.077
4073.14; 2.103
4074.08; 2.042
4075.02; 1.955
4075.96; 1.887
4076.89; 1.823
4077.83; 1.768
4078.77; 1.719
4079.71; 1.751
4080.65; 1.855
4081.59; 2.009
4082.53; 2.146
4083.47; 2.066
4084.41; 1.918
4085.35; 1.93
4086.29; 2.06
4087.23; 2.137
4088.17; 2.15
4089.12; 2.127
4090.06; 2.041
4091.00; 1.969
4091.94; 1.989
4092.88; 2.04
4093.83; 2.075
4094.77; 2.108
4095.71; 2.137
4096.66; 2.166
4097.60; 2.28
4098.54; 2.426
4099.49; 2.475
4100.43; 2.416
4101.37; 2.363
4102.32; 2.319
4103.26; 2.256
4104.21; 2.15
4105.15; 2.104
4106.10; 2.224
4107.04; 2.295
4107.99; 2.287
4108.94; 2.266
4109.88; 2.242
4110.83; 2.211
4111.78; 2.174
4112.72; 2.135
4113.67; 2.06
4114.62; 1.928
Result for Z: 2.12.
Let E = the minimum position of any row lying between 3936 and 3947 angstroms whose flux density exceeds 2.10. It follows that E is 3936.67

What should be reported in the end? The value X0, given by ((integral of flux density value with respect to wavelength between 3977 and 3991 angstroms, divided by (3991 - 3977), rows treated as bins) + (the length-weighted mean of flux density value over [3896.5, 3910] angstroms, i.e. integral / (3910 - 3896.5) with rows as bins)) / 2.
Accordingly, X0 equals 2.02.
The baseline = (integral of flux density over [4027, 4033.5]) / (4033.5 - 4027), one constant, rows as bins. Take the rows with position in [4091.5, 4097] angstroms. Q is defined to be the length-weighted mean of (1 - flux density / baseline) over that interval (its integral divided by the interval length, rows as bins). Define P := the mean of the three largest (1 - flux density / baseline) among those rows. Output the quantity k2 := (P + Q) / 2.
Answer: -0.04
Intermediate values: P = -0.02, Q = -0.050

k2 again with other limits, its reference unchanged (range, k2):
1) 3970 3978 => -0.05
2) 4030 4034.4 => 0.07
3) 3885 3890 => -0.08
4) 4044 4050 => 0.03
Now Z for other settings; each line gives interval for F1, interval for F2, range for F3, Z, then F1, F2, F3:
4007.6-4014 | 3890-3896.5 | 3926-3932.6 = 2.00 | 0.109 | 0.065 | 2.05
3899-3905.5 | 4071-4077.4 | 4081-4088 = 2.08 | 0.057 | 0.094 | 2.04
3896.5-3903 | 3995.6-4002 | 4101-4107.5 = 2.27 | 0.030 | 0.054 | 2.24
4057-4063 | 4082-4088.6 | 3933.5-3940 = 2.24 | 0.050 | 0.091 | 2.19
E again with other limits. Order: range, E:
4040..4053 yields 4047.90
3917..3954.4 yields 3917.68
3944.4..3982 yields 3954.84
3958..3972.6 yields 3958.49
